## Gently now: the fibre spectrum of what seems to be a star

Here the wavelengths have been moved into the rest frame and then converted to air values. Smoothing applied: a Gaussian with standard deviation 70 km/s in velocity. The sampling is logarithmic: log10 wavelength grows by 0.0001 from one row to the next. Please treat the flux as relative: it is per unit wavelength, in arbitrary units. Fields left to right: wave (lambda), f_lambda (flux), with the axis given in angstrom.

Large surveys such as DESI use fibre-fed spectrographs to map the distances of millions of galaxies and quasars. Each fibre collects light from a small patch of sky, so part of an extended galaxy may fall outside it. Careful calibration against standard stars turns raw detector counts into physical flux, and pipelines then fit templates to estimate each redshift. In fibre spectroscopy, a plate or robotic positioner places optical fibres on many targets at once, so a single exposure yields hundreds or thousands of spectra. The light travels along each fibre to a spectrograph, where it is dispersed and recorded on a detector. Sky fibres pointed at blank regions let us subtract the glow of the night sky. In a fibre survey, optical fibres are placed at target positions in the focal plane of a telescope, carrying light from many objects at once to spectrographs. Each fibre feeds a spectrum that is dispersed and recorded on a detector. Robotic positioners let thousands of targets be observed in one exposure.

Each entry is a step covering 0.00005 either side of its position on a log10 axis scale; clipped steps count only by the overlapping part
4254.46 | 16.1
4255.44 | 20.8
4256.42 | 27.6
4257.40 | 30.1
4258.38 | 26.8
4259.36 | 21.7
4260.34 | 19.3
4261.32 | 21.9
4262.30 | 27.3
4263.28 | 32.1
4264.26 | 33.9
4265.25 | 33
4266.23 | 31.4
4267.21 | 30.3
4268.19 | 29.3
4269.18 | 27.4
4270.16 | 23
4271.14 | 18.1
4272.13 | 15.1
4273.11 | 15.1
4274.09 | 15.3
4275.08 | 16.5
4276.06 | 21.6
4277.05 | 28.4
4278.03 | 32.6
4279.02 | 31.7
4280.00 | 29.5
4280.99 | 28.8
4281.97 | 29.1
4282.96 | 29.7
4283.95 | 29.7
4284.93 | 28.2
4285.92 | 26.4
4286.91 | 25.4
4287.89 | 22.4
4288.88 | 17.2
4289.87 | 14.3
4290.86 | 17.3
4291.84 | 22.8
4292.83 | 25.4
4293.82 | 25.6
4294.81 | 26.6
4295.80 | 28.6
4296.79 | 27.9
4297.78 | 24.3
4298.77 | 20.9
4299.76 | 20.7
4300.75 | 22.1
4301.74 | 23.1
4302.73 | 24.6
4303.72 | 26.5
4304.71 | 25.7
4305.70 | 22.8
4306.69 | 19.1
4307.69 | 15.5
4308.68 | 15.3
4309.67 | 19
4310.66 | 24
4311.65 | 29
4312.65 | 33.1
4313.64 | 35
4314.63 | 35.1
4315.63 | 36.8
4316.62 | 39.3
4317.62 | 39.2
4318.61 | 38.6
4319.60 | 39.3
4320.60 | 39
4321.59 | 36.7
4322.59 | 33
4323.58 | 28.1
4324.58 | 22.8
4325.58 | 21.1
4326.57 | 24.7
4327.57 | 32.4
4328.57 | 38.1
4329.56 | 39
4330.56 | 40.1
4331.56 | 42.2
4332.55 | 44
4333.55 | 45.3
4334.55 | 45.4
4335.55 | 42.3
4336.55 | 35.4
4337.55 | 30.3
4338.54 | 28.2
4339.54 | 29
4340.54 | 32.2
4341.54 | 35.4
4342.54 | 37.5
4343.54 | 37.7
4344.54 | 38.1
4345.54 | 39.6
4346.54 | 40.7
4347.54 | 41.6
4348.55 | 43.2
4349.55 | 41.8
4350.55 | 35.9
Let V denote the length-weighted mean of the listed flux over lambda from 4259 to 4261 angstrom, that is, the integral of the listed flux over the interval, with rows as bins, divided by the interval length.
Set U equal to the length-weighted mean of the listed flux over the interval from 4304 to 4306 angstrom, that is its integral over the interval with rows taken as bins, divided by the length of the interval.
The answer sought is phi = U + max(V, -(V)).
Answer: 45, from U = 25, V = 20.6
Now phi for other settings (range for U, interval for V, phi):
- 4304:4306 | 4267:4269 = 54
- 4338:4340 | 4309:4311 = 50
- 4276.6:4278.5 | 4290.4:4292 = 50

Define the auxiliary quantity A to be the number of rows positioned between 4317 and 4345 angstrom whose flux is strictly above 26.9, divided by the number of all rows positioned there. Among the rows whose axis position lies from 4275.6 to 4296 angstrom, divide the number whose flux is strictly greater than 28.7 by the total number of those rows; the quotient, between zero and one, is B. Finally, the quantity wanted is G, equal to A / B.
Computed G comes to 2.7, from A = 0.9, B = 0.33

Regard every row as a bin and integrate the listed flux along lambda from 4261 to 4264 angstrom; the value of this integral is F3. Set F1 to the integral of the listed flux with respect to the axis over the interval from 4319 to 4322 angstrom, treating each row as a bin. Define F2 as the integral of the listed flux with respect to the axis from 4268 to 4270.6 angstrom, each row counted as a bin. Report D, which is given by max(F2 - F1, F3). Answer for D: 84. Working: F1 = 115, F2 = 68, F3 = 84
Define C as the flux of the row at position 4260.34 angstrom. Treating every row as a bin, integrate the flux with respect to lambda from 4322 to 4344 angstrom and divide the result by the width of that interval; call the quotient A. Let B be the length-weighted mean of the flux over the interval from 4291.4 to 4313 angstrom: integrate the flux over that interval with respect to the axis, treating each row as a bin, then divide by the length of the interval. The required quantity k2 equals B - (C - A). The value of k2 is 39.1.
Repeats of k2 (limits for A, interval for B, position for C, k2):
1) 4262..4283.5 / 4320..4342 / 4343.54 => 23.4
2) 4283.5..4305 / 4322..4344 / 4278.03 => 26.0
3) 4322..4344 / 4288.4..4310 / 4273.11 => 41.7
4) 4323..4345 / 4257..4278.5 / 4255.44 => 39.1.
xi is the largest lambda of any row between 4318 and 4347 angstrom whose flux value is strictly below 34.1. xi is 4340.54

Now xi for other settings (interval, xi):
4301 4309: 4308.68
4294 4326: 4325.58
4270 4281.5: 4280.99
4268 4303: 4302.73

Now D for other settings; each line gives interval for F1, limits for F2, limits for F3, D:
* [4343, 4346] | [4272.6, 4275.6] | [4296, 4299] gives 75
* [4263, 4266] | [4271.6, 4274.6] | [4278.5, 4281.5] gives 90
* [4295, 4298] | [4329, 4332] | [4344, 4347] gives 118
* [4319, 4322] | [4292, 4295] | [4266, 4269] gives 90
